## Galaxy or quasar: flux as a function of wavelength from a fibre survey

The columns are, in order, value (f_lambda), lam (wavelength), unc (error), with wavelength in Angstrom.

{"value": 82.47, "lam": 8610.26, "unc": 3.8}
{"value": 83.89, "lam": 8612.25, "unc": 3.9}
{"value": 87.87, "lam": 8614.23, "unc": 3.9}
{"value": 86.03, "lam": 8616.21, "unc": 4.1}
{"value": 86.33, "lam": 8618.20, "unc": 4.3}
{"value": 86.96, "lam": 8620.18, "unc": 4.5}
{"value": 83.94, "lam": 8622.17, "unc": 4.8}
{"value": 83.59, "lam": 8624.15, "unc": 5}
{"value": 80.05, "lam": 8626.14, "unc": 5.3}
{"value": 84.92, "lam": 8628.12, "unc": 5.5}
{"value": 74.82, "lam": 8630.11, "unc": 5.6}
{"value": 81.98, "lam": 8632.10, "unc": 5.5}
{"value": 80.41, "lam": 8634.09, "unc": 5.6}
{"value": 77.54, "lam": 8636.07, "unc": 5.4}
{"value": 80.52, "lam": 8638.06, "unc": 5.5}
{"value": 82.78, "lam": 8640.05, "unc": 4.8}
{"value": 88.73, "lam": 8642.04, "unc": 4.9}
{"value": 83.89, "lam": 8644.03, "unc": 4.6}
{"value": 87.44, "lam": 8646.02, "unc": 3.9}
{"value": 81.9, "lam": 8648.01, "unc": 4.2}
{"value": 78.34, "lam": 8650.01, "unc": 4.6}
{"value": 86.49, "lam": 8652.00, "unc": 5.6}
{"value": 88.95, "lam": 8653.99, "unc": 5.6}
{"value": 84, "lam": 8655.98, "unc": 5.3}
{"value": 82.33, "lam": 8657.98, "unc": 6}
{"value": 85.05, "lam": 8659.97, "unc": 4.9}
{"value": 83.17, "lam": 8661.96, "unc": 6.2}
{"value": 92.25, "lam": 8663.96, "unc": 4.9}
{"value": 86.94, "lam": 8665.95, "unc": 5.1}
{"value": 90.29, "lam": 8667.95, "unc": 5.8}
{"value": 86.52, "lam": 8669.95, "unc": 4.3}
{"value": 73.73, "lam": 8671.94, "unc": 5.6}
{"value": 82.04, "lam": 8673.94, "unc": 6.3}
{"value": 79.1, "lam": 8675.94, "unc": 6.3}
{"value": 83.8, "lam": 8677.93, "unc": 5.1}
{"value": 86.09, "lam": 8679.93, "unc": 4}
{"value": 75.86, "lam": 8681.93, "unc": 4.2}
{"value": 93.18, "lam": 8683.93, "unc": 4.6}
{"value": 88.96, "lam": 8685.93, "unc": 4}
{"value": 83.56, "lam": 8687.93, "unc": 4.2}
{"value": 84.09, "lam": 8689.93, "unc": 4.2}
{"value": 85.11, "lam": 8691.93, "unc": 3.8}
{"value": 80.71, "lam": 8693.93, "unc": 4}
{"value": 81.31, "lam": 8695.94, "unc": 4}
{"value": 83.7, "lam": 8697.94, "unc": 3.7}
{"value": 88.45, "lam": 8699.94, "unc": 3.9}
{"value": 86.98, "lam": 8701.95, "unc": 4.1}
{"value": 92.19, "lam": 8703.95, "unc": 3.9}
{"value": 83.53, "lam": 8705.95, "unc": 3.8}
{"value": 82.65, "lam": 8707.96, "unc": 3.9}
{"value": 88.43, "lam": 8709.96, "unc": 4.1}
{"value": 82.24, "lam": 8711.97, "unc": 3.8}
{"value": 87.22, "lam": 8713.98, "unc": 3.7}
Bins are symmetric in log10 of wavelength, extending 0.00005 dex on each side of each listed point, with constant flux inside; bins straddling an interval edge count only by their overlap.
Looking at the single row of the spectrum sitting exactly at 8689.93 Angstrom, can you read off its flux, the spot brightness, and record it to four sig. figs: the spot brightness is 84.09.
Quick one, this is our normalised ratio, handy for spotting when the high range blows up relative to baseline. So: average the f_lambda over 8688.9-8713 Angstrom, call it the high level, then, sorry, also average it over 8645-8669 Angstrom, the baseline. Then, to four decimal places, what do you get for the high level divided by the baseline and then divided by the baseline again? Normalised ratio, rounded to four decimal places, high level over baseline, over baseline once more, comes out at 0.0116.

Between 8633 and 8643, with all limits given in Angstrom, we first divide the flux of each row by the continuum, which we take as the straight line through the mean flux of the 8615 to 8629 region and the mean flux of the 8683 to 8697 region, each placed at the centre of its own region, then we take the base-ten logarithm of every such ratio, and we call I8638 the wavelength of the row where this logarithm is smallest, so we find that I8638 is 8636.07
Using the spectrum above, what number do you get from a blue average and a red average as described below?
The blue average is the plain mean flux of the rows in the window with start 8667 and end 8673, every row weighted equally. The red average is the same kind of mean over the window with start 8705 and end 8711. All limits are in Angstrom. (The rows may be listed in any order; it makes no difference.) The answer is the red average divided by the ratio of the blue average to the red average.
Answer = 86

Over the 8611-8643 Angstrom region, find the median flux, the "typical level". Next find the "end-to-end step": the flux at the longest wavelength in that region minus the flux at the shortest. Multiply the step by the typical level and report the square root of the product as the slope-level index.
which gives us 20.1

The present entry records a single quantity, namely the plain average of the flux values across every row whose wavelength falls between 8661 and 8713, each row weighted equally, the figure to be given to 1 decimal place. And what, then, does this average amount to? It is 84.8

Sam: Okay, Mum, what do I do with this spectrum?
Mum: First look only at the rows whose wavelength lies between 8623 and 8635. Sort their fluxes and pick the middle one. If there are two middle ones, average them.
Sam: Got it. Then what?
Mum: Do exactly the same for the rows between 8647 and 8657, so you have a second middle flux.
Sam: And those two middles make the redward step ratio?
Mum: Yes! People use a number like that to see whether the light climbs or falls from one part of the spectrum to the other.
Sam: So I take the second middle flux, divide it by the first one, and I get 1.03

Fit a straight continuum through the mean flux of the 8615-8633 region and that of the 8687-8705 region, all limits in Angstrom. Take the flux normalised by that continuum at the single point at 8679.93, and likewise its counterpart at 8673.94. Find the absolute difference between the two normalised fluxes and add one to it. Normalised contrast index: 1.046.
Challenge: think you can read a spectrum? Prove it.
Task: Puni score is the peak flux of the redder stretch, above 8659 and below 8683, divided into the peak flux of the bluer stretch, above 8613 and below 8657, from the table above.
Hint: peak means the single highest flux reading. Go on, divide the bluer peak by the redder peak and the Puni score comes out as 0.96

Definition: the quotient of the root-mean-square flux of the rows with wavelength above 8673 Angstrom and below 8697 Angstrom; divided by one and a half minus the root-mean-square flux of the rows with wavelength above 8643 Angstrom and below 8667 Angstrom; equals -1.00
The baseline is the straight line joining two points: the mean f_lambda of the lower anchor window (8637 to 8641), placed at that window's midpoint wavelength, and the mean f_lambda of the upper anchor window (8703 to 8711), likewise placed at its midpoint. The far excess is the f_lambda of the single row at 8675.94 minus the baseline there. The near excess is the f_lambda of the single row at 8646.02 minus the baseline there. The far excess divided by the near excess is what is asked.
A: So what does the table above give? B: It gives -1.0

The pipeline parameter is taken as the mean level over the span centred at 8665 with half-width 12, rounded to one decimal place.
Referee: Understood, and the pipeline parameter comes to 84.5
